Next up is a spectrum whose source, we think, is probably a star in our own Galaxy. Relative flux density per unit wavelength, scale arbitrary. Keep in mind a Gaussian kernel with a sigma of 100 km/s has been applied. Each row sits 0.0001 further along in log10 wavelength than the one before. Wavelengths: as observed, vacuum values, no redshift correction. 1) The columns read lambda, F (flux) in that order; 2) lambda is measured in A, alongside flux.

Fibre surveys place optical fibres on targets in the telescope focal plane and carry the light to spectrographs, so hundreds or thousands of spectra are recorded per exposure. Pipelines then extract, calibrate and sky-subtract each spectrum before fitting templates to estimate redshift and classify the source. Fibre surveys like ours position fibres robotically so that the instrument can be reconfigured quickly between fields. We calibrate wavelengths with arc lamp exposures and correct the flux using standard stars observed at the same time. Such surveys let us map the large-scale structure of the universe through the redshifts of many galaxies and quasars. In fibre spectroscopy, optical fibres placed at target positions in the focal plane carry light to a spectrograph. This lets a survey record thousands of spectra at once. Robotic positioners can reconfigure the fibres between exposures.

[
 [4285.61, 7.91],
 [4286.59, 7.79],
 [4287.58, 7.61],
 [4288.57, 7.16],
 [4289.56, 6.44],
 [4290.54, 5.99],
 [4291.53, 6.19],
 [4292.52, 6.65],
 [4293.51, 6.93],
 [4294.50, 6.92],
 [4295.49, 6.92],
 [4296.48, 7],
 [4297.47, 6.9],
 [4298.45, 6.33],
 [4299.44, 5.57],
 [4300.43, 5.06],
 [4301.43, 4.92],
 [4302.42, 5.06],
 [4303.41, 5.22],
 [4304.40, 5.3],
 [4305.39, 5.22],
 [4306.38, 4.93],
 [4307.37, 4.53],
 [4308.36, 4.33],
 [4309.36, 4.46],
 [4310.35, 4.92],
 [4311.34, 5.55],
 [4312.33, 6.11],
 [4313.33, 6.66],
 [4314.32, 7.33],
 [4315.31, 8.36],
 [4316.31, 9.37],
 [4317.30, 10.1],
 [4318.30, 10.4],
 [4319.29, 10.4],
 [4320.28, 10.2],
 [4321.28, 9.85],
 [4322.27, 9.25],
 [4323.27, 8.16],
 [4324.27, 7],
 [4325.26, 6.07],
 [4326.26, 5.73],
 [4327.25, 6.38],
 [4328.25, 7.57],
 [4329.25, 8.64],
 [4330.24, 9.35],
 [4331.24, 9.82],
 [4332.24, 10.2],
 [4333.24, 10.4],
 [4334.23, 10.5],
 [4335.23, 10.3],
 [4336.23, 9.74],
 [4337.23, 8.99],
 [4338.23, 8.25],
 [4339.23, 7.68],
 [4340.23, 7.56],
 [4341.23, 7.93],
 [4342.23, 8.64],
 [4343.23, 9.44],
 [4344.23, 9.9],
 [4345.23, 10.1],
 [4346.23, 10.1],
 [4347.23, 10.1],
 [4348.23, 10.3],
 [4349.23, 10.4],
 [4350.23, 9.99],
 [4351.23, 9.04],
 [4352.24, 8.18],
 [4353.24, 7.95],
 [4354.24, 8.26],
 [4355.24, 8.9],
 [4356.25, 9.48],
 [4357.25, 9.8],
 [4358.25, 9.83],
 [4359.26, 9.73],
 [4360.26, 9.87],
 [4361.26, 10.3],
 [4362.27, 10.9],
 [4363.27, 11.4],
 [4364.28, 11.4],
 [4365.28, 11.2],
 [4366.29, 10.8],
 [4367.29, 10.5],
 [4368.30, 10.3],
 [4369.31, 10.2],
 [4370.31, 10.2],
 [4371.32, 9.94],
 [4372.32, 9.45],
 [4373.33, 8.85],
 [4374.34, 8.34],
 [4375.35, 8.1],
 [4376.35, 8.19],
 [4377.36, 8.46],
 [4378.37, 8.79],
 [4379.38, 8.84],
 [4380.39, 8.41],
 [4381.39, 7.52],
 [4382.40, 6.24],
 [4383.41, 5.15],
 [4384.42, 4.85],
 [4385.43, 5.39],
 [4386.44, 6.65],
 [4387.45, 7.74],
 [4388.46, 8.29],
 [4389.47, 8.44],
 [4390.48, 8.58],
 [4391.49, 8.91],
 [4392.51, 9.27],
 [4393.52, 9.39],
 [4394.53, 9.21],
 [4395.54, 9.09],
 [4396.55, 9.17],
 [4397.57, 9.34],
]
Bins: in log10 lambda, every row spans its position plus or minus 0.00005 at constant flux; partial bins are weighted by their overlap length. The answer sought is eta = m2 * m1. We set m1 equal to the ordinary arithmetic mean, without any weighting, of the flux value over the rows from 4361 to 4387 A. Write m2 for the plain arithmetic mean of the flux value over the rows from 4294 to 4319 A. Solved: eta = 56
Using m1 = 8.9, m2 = 6.3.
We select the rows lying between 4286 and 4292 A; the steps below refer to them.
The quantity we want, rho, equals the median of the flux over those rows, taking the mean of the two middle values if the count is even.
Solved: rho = 6.8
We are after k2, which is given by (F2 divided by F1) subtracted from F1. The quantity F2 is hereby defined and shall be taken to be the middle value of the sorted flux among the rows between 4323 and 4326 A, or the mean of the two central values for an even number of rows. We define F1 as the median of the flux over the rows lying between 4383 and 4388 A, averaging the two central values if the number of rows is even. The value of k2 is 4.1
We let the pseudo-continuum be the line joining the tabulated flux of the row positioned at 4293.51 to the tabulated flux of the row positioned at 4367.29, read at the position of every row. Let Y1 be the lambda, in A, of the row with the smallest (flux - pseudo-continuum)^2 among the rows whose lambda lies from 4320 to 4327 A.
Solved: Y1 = 4323.27 A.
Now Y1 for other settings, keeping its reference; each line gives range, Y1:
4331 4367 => 4337.23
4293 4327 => 4293.51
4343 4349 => 4343.23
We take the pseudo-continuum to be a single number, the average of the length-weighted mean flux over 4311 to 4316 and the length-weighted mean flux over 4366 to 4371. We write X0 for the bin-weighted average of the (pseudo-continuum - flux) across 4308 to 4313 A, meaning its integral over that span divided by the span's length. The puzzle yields 3.50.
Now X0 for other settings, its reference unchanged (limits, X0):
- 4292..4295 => 1.82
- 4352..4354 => 0.58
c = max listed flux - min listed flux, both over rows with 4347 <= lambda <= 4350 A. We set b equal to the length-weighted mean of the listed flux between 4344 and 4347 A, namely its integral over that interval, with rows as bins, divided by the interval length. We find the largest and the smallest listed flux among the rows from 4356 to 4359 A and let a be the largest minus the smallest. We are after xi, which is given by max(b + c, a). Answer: 10.4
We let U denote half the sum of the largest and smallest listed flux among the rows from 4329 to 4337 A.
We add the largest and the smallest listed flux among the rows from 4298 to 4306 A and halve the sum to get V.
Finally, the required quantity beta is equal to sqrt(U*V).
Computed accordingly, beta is 7.3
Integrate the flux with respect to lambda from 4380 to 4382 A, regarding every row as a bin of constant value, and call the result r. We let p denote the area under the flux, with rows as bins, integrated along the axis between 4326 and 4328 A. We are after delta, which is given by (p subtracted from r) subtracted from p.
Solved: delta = 9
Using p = 13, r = 16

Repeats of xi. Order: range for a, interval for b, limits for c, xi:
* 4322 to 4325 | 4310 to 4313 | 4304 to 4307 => 6.0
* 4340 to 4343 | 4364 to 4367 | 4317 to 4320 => 11.4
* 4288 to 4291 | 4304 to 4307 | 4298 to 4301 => 6.4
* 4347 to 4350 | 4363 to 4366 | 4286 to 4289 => 11.9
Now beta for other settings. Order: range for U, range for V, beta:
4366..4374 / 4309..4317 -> 8.2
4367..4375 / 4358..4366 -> 10.0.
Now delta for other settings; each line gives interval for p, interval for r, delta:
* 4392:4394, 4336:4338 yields 19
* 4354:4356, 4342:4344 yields 16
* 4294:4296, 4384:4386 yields 17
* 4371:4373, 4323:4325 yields 24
